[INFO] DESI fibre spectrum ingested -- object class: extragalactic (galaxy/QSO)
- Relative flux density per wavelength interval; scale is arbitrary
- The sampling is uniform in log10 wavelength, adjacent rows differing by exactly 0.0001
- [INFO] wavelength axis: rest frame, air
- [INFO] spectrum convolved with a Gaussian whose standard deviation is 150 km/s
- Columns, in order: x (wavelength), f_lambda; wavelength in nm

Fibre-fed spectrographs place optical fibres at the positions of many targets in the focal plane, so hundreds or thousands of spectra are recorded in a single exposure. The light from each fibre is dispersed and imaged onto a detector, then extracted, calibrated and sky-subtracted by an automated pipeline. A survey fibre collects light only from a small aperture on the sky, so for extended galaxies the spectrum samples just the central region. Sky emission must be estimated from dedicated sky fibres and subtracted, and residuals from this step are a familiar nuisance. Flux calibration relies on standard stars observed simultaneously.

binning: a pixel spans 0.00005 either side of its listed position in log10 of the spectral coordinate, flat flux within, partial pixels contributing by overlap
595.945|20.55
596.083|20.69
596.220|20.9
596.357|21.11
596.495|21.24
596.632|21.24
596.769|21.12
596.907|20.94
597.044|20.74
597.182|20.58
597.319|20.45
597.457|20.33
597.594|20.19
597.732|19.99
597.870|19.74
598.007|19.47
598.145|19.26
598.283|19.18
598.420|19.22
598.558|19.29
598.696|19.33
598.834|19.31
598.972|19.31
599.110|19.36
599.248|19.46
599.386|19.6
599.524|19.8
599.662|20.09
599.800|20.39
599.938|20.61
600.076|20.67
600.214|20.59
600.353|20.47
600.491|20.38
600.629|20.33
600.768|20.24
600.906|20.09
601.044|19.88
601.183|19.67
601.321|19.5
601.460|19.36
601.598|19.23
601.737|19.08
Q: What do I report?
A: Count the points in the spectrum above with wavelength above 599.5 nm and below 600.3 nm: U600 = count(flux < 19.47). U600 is 0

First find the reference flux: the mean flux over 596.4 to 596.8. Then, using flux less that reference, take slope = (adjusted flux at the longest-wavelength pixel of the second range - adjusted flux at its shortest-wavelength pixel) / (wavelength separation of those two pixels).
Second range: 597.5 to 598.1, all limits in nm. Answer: -1.7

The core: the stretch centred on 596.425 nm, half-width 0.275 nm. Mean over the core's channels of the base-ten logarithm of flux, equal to 1.325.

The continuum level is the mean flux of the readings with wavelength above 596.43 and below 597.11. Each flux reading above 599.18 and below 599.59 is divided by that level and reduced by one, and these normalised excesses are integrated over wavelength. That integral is -0.028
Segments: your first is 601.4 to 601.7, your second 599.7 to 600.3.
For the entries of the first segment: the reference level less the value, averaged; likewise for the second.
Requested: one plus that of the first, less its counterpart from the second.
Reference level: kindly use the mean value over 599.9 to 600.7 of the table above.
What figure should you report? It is 2.3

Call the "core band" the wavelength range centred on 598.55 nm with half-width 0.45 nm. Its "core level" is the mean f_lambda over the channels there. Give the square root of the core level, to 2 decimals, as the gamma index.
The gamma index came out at 4.39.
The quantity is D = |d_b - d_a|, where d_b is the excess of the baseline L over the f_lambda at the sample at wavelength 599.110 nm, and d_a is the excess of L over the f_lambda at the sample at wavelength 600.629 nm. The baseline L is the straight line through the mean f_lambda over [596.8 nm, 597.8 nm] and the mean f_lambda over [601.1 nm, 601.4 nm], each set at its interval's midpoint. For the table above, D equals 1.3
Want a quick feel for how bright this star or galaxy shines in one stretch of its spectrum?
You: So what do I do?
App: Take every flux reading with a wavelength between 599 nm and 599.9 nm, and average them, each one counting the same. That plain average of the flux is 19.8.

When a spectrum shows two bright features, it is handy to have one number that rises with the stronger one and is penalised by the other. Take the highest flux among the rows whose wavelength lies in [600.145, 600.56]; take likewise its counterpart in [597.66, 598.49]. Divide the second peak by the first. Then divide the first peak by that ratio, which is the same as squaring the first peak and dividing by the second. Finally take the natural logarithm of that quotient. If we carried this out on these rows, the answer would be 3.05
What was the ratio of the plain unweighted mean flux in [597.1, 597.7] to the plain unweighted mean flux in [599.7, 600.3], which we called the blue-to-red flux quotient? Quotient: 0.99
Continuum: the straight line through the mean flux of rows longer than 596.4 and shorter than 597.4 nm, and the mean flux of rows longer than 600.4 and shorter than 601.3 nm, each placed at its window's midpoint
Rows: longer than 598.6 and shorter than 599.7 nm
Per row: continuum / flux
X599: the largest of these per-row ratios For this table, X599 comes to 1.06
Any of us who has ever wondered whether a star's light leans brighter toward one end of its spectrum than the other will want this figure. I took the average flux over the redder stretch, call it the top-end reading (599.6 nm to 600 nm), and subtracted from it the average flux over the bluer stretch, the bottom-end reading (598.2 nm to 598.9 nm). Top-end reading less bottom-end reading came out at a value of 1.1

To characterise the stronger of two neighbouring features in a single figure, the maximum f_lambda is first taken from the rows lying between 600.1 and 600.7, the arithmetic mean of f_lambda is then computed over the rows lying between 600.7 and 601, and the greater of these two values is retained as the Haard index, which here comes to 20.6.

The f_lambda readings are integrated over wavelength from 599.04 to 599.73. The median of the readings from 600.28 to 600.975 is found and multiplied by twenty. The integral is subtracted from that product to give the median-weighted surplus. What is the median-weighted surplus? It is 393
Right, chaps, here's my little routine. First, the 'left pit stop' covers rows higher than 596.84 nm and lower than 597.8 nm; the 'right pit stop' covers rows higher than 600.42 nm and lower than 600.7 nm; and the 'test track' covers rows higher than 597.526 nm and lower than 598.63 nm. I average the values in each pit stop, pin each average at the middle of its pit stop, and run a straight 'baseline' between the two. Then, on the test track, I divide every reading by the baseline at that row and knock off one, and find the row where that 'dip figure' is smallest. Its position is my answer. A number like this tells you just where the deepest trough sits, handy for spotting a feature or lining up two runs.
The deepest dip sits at 598.283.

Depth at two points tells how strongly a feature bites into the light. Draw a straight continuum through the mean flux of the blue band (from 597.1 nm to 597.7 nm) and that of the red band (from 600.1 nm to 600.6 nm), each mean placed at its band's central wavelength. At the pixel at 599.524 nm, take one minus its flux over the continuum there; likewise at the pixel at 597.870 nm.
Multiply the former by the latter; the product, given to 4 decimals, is 0.0010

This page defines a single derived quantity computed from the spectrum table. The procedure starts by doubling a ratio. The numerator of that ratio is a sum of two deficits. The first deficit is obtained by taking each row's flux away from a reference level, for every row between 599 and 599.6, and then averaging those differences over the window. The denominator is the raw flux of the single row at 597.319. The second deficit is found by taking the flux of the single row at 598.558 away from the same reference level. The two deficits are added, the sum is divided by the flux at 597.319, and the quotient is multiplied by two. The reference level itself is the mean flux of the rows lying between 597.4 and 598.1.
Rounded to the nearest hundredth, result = 0.10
